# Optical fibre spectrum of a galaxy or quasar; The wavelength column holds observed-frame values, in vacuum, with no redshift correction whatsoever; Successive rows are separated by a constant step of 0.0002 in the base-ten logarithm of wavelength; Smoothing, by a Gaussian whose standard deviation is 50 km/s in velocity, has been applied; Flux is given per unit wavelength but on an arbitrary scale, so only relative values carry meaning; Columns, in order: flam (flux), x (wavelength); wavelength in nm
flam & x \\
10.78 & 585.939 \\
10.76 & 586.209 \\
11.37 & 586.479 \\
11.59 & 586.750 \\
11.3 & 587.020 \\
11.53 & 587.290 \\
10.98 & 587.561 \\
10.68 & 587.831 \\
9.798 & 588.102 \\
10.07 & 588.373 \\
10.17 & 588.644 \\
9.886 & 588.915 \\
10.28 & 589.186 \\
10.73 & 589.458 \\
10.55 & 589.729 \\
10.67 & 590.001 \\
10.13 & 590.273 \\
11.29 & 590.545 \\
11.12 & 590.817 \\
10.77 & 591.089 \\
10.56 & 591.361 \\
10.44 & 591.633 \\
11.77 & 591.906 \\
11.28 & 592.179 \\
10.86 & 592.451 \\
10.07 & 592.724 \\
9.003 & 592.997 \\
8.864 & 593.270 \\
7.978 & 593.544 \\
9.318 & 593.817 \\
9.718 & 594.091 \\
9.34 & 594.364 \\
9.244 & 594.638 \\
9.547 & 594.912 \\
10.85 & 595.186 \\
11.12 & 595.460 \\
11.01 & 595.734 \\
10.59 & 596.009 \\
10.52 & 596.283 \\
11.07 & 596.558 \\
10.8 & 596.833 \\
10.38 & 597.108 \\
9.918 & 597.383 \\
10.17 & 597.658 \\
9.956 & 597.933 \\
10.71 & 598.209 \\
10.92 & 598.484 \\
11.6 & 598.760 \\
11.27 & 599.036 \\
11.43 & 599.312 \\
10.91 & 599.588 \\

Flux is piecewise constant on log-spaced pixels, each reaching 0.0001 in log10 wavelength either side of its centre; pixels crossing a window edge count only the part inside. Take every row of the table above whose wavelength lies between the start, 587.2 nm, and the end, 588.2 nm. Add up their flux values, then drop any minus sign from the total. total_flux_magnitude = 43.0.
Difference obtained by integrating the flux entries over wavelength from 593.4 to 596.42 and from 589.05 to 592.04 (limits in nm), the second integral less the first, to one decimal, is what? 2.2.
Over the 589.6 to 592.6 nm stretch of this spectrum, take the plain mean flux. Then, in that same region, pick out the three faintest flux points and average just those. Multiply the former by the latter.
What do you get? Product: 113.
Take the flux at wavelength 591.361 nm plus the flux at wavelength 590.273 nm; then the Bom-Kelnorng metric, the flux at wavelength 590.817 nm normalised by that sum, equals 0.537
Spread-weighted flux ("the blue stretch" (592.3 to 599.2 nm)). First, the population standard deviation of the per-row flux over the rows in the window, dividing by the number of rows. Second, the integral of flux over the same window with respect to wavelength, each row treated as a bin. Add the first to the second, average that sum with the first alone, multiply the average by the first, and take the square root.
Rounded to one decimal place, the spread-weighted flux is 5.6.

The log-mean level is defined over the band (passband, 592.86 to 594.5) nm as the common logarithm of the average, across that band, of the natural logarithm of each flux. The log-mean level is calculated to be 0.342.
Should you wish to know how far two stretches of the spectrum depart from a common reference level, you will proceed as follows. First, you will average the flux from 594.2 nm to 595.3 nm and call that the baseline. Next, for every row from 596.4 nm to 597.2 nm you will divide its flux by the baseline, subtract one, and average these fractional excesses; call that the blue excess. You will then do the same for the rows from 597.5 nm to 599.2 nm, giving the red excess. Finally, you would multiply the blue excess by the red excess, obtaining 0.011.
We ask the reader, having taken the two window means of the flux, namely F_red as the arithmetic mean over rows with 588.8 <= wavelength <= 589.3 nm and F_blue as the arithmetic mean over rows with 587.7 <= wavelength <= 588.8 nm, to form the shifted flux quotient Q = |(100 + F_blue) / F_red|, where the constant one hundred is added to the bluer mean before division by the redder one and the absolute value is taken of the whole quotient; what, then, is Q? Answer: 10.9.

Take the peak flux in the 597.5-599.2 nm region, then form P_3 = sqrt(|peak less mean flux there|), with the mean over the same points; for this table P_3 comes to 0.91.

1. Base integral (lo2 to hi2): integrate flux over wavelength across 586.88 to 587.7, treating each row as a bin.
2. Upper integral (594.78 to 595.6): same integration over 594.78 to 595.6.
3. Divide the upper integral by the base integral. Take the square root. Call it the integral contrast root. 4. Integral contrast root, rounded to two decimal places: 0.97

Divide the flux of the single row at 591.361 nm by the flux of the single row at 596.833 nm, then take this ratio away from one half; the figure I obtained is -0.48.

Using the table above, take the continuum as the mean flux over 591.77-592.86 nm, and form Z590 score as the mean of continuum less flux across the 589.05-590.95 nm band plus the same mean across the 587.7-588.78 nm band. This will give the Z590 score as 1.1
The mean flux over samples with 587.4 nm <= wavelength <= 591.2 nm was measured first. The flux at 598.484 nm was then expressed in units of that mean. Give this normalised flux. 1.04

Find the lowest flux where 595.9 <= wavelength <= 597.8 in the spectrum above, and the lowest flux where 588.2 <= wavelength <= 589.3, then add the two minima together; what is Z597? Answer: 19.8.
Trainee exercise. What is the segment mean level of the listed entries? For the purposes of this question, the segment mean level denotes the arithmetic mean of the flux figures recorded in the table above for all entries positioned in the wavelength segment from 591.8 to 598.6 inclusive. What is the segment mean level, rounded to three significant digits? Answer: 10.2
